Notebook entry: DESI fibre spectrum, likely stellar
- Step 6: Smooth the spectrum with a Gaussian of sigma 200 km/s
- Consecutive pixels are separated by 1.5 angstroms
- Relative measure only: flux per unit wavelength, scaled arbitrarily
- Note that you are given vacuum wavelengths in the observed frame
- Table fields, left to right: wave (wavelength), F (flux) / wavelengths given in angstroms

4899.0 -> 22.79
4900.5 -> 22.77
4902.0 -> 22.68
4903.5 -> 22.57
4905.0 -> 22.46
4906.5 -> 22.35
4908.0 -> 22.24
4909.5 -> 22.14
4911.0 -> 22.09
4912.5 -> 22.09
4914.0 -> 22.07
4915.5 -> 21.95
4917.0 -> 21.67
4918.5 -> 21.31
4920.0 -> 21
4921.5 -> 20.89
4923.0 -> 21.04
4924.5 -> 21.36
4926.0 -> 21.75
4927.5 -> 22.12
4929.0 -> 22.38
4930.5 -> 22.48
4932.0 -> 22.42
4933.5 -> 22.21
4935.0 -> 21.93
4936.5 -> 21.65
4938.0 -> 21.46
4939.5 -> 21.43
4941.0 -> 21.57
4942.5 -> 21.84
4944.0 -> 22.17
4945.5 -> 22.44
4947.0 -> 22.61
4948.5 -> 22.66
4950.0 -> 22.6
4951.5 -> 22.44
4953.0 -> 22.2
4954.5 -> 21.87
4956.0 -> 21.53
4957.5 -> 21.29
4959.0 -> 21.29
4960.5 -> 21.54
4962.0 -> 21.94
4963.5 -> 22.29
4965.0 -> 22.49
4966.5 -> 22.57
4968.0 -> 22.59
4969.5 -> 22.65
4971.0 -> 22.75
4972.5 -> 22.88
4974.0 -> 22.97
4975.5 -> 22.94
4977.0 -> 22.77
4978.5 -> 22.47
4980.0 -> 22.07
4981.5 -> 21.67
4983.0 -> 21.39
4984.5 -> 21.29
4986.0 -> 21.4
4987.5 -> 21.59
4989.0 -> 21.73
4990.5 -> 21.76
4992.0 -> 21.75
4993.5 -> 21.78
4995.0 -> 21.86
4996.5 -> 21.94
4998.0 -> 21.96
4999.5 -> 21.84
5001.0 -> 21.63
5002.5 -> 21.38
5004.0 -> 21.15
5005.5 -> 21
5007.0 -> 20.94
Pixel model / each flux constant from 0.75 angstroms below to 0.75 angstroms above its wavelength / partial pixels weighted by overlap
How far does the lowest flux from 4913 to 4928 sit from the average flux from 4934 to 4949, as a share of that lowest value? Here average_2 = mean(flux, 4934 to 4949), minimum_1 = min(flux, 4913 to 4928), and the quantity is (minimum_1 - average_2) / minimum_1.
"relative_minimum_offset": -0.052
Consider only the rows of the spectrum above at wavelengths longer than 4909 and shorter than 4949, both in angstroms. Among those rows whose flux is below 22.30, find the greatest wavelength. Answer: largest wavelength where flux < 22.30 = 4944.0 angstroms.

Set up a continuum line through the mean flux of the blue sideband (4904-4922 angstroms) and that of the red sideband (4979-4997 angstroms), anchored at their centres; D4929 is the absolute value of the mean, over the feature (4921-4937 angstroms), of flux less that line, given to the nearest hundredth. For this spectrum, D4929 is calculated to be 0.02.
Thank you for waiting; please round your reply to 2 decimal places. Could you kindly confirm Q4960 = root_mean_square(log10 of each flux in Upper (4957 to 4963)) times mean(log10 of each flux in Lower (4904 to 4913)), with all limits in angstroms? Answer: 1.80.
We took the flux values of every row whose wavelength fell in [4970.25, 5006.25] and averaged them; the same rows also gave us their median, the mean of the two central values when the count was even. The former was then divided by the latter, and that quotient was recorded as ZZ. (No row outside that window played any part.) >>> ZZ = 1.01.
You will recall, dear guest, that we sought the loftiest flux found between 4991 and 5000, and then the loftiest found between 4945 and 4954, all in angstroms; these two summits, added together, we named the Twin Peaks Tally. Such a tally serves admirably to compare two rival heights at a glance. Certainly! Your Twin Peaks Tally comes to 44.6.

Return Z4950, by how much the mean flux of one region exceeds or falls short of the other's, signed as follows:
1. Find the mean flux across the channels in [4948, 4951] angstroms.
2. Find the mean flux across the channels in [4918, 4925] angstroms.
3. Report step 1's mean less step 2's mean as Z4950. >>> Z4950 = 1.5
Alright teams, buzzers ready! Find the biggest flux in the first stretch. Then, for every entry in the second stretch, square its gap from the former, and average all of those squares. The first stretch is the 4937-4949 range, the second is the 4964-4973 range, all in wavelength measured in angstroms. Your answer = 0.02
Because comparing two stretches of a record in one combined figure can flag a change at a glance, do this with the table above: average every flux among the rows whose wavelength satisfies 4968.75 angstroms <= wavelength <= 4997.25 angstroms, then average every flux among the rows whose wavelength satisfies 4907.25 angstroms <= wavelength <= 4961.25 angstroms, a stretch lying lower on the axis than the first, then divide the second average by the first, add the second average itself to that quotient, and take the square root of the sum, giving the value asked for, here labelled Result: 4.78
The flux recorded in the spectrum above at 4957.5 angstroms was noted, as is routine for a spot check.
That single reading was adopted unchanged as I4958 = 21.29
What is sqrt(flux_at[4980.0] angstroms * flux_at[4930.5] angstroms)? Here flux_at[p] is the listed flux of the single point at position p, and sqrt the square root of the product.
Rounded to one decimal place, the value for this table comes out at 22.3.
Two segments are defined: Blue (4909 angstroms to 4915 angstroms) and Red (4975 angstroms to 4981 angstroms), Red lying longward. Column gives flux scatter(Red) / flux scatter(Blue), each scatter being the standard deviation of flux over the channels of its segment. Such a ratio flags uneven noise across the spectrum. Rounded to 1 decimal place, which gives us 12.8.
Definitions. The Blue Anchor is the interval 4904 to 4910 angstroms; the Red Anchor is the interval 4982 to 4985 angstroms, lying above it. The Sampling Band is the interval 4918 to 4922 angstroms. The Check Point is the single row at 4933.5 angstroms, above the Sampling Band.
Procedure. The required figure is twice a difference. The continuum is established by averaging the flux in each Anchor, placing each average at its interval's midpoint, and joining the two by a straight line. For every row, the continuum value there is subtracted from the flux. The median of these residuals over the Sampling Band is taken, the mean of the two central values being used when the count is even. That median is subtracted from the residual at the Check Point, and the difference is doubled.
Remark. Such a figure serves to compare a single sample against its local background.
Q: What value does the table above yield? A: 2.8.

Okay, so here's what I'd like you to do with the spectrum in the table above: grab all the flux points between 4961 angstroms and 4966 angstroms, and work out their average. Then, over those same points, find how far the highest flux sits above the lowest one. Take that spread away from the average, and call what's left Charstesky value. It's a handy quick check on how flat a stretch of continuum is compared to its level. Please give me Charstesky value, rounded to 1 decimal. 21.7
